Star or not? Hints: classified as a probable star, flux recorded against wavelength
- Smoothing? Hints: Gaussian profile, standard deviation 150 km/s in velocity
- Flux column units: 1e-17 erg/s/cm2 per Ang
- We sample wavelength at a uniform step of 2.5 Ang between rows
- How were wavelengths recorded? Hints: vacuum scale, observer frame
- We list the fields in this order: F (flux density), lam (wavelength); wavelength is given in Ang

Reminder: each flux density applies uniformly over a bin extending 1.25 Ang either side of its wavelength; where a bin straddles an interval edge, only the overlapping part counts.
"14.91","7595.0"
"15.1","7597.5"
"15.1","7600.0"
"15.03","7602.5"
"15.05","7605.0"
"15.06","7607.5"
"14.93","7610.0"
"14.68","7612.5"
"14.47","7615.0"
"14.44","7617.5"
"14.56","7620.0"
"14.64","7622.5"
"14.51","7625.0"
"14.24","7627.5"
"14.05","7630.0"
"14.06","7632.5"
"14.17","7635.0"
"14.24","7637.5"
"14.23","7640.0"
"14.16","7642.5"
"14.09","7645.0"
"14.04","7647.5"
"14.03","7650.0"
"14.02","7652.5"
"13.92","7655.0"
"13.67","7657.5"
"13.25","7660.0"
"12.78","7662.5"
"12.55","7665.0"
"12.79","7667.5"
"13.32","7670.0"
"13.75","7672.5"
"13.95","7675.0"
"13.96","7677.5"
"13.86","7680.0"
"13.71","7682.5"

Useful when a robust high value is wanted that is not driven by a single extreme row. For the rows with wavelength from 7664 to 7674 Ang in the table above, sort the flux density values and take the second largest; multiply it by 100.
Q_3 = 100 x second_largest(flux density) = 1332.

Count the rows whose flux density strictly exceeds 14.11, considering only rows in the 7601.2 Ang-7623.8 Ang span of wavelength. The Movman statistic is 9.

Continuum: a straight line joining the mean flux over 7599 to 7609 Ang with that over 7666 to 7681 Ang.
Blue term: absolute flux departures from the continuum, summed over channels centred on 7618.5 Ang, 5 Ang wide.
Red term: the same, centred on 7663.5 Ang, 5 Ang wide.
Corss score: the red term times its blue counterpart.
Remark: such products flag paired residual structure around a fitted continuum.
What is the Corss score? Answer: 1.1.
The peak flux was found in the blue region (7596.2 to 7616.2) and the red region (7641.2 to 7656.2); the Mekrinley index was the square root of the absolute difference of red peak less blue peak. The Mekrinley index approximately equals 0.97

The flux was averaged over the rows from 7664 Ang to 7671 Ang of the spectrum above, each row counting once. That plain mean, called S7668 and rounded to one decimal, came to 12.9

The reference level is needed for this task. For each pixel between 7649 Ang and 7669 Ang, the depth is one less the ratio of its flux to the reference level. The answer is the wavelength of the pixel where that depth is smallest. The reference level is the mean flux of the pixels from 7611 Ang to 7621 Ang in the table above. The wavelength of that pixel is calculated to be 7650.0 Ang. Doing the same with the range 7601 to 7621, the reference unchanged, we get 7607.5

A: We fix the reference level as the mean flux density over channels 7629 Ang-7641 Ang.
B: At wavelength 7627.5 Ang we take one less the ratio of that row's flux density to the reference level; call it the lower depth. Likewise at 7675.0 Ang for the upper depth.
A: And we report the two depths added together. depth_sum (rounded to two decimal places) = 0.01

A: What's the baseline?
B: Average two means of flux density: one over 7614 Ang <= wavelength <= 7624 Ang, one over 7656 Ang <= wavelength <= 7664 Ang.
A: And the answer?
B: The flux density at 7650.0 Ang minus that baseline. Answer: 0.15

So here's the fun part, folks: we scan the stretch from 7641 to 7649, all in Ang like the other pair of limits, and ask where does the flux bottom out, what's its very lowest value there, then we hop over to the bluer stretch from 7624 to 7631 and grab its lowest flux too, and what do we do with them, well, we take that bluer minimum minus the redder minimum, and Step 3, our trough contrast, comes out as 0.0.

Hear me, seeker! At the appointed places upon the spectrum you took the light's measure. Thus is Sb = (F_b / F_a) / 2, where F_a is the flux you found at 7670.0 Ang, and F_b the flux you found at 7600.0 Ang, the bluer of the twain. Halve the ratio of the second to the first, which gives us 0.567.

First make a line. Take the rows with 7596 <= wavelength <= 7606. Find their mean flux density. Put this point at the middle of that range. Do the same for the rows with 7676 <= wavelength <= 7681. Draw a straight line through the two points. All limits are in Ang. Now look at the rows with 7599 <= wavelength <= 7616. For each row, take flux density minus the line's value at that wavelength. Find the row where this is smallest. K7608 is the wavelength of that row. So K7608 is 7615.0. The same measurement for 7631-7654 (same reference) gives 7632.5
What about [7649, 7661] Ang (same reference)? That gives 7660.0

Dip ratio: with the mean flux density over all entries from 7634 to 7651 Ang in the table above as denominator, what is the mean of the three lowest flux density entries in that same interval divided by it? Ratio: 0.994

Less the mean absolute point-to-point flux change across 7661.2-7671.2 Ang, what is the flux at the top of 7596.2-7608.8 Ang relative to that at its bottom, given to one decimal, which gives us -0.4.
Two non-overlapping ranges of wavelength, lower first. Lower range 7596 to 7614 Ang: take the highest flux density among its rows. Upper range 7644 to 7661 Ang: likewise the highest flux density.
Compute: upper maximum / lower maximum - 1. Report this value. -0.07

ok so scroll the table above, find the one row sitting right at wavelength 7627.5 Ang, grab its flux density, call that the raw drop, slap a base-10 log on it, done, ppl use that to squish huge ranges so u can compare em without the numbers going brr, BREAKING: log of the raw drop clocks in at 1.15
